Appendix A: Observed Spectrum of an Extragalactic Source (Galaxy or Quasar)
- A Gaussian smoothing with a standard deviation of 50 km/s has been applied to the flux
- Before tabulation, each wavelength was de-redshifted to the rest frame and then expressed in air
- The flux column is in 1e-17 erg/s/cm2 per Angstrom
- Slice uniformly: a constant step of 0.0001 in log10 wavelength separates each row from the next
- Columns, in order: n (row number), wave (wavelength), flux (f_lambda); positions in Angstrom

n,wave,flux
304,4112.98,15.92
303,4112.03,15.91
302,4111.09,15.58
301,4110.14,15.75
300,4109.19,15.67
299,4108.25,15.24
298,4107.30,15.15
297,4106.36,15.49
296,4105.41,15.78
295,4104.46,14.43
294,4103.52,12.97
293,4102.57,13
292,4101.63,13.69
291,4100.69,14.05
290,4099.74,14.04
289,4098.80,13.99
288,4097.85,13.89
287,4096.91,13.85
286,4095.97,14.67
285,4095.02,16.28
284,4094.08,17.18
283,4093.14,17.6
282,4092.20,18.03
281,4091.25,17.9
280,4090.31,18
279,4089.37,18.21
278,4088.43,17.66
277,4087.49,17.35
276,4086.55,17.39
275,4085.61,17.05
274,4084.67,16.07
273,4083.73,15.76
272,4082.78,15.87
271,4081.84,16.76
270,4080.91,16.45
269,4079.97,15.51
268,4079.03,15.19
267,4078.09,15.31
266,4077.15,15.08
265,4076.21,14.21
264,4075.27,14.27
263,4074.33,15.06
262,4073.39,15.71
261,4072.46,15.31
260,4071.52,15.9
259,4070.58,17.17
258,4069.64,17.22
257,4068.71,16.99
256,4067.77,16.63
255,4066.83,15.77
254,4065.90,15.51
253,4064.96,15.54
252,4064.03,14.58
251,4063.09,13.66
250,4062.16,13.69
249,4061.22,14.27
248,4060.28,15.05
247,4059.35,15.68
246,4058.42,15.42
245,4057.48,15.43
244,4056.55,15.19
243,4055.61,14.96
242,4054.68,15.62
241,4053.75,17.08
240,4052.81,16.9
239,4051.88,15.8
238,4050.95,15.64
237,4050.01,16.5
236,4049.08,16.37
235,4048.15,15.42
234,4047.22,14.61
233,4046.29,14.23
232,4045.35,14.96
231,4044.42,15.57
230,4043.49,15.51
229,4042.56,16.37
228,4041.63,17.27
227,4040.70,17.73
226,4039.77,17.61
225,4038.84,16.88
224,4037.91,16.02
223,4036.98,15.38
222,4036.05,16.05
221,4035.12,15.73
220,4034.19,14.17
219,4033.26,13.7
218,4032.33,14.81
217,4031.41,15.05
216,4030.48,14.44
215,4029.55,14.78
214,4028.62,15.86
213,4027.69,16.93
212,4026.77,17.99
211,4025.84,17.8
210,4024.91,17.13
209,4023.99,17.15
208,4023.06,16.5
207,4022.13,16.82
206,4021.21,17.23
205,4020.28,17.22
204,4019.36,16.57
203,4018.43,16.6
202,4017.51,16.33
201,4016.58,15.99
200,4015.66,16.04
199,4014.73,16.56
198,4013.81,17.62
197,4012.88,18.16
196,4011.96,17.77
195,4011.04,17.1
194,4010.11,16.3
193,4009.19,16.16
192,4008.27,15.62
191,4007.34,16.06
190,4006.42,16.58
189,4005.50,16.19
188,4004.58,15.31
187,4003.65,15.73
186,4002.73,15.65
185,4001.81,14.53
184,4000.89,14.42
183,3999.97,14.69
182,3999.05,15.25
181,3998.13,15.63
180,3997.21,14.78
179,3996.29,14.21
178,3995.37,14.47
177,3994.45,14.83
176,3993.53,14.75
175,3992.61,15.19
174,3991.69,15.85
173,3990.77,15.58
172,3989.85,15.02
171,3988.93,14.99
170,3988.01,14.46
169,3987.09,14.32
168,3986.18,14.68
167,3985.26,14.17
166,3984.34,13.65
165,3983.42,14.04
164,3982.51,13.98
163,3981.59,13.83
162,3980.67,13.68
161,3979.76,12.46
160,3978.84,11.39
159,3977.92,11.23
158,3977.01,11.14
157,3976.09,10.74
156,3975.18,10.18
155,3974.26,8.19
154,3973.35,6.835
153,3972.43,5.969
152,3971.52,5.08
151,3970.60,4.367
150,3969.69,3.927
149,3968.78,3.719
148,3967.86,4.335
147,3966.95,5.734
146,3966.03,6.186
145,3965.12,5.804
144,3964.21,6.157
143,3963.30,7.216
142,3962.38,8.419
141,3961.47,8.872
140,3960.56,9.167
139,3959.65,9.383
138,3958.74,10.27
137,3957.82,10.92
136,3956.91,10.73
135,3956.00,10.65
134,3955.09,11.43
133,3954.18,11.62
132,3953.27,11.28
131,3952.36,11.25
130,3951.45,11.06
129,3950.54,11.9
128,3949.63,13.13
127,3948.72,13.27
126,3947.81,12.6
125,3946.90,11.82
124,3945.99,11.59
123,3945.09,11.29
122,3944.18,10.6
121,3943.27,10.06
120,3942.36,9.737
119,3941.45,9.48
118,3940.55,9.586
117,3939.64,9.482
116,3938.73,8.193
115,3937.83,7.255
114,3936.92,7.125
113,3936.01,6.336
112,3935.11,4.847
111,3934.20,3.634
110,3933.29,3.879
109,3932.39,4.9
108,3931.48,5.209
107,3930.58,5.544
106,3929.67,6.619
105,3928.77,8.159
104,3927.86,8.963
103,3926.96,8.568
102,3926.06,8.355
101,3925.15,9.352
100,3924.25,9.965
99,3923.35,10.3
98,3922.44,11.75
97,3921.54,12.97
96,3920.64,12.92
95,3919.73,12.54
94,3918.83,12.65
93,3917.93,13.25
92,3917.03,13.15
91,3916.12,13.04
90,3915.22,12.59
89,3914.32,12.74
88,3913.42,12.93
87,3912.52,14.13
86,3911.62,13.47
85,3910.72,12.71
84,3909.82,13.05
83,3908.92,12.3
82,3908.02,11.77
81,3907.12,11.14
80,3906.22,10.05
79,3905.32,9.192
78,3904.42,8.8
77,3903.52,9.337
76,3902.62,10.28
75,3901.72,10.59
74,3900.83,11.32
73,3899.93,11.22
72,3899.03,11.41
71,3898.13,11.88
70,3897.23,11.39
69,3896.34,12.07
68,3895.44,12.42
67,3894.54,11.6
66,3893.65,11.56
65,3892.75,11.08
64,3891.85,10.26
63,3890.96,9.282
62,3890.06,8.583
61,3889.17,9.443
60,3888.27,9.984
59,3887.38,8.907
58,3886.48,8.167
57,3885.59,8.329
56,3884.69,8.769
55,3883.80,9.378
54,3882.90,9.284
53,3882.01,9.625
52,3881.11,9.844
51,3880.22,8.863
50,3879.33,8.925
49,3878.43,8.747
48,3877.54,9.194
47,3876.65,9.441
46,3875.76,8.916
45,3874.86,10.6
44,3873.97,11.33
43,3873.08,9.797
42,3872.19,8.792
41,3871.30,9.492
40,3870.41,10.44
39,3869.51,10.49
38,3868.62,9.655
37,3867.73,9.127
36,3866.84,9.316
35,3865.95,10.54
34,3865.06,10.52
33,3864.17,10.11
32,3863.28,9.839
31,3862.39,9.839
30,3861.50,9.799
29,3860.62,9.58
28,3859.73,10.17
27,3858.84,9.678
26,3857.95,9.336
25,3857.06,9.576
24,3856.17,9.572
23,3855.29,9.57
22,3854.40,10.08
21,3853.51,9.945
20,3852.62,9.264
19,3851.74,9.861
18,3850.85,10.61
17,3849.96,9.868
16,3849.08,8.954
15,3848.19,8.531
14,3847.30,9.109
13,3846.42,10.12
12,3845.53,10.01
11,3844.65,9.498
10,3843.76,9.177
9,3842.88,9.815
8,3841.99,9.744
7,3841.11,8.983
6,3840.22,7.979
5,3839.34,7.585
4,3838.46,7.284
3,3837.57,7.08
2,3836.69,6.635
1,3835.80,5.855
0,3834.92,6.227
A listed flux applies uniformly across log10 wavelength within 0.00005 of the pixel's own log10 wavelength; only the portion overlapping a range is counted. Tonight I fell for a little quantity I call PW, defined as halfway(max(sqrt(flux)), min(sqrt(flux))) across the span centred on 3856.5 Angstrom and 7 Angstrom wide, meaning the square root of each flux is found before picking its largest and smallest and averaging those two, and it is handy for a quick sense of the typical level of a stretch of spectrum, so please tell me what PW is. 3.12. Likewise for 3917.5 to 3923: 3.53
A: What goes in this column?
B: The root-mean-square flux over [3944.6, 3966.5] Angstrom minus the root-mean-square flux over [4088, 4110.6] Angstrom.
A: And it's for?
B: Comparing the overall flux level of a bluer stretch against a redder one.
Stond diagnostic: -5.1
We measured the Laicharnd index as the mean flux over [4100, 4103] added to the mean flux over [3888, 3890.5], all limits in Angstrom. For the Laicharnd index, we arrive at 22.9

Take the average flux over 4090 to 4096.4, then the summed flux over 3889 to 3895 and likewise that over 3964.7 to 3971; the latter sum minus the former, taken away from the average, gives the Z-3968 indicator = 55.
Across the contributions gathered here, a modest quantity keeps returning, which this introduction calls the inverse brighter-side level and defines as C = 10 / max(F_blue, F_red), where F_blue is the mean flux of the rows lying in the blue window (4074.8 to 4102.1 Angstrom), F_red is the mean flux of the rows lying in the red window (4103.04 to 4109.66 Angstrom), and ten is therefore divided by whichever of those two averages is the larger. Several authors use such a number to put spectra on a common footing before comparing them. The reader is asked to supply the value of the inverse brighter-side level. 0.63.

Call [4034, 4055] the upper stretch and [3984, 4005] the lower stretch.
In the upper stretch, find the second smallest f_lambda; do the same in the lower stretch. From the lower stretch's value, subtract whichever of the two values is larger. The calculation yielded -0.1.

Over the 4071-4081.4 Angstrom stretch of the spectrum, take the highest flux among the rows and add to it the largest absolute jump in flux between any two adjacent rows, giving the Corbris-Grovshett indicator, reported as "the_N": 17.4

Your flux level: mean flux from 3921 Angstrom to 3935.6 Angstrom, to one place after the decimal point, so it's 7.7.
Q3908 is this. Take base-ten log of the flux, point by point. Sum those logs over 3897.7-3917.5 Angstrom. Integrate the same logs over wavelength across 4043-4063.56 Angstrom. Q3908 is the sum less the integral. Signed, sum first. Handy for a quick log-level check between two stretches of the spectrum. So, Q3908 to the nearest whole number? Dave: -1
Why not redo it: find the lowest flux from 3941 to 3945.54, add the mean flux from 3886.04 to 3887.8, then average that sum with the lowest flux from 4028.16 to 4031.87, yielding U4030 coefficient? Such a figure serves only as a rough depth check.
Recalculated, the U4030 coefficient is 16.2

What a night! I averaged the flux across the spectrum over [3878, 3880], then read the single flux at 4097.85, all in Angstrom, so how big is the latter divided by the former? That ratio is 1.57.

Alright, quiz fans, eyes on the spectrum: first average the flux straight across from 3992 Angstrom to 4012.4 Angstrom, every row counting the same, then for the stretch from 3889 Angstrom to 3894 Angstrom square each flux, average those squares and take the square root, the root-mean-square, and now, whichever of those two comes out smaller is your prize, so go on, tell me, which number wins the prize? 10.1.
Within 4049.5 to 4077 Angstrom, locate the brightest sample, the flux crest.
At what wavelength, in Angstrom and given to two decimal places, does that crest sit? 4069.64 Angstrom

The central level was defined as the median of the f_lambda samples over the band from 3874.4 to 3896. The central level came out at 9.3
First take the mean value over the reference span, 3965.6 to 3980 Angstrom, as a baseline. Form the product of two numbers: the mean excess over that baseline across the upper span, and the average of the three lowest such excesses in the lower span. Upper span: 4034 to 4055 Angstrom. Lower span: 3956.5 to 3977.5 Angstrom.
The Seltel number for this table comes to -30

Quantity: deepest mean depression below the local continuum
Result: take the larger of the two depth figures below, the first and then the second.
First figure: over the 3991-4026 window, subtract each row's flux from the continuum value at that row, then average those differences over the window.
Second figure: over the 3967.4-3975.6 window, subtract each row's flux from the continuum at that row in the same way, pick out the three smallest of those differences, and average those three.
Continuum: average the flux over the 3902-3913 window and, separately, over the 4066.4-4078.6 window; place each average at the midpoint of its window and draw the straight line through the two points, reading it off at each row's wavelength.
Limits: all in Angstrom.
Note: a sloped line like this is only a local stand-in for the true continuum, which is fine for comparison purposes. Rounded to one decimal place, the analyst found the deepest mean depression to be 4.7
